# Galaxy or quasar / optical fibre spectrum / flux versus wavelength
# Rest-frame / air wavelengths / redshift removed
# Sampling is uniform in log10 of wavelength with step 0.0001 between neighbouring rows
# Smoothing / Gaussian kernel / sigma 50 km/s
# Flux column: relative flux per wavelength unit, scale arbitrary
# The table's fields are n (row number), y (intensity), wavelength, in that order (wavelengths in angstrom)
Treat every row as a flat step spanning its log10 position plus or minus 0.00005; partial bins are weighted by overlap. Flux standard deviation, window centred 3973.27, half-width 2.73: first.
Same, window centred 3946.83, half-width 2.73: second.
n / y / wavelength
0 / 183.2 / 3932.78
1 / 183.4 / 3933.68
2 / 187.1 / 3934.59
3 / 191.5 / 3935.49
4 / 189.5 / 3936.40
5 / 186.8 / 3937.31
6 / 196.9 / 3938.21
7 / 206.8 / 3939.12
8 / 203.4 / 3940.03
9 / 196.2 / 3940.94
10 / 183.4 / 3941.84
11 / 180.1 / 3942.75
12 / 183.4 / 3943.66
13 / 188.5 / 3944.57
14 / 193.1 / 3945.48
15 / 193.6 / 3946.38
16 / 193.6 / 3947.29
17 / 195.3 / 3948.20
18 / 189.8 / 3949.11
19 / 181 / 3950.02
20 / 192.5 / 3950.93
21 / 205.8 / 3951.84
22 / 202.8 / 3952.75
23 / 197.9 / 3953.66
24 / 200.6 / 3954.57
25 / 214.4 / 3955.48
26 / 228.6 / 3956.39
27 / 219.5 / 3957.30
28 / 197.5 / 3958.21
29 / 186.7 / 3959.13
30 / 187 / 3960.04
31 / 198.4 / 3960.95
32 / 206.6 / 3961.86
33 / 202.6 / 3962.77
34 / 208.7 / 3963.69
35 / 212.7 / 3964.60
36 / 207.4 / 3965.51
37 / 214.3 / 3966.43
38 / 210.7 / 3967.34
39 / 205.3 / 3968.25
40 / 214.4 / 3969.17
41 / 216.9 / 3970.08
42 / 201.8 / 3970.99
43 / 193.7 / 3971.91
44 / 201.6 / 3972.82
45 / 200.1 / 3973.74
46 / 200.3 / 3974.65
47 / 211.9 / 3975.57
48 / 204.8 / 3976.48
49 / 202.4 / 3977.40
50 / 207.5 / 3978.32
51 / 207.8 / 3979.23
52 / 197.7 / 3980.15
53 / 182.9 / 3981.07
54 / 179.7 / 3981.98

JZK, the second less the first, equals -3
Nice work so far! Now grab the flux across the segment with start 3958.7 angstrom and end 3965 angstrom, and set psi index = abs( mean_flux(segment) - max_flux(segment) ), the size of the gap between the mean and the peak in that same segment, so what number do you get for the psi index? 12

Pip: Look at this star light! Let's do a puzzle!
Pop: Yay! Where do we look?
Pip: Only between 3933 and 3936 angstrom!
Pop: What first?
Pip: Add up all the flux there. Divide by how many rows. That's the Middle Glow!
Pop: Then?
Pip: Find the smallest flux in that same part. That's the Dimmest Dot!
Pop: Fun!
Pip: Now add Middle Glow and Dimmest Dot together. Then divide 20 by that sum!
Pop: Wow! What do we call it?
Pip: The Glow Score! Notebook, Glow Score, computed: 0.054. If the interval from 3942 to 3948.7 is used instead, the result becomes 0.054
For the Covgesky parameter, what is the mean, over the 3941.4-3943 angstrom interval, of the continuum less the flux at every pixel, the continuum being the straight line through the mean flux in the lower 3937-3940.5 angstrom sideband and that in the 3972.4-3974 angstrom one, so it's 17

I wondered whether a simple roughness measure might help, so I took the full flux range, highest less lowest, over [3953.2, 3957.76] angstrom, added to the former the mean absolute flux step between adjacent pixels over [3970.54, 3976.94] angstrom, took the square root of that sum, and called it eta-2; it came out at 6.06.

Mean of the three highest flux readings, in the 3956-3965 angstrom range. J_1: 220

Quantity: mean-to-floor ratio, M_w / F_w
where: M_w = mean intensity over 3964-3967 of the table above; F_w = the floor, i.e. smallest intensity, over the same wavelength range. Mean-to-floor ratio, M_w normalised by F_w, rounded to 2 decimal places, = 1.02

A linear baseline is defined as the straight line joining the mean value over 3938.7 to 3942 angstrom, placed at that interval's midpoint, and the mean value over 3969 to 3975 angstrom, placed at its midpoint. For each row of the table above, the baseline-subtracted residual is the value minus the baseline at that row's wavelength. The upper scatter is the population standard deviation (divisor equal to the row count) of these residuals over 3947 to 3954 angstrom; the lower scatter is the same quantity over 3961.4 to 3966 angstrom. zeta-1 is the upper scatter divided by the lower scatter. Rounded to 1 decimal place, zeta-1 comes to 2.2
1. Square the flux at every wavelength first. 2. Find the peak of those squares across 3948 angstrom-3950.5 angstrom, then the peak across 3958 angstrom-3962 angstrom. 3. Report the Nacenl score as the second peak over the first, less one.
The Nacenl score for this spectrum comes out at 0.12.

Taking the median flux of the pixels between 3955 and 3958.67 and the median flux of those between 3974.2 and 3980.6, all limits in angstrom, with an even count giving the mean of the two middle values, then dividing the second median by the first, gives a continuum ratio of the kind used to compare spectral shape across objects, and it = 0.94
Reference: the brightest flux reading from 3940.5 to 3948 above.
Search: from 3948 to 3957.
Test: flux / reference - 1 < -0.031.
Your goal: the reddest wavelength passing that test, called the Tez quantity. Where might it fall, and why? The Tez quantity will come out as 3950.02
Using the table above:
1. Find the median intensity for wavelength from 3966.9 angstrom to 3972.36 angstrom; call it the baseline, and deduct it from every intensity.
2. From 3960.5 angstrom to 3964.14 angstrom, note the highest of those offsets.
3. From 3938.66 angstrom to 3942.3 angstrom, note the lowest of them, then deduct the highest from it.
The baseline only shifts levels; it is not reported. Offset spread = -25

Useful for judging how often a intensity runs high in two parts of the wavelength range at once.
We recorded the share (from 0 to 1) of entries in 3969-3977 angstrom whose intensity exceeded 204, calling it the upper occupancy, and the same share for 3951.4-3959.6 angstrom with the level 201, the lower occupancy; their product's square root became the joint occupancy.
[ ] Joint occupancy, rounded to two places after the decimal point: 0.50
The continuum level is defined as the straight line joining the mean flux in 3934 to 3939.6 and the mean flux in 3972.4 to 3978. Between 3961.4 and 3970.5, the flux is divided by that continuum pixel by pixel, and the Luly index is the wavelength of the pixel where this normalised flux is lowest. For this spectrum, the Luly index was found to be 3962.77 angstrom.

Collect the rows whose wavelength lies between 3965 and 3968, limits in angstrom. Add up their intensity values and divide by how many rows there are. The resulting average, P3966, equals 211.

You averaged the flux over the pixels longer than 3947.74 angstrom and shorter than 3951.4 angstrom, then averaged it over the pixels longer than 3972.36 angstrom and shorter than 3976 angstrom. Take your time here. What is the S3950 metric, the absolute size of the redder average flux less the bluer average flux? 14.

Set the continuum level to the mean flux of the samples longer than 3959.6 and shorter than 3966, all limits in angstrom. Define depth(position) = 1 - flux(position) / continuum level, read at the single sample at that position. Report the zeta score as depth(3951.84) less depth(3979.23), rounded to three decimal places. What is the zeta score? 0.010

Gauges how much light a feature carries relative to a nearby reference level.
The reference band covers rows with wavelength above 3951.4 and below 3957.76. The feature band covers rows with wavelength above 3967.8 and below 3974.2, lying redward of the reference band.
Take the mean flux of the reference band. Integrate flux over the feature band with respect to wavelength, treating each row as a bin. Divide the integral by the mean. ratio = 6.2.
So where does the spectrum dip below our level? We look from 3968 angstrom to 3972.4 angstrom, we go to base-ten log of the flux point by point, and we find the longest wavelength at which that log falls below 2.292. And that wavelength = 3971.91 angstrom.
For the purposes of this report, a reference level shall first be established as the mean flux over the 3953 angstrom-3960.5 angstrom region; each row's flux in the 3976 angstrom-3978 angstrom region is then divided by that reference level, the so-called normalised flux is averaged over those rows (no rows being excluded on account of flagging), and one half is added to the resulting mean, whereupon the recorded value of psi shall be 1.50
